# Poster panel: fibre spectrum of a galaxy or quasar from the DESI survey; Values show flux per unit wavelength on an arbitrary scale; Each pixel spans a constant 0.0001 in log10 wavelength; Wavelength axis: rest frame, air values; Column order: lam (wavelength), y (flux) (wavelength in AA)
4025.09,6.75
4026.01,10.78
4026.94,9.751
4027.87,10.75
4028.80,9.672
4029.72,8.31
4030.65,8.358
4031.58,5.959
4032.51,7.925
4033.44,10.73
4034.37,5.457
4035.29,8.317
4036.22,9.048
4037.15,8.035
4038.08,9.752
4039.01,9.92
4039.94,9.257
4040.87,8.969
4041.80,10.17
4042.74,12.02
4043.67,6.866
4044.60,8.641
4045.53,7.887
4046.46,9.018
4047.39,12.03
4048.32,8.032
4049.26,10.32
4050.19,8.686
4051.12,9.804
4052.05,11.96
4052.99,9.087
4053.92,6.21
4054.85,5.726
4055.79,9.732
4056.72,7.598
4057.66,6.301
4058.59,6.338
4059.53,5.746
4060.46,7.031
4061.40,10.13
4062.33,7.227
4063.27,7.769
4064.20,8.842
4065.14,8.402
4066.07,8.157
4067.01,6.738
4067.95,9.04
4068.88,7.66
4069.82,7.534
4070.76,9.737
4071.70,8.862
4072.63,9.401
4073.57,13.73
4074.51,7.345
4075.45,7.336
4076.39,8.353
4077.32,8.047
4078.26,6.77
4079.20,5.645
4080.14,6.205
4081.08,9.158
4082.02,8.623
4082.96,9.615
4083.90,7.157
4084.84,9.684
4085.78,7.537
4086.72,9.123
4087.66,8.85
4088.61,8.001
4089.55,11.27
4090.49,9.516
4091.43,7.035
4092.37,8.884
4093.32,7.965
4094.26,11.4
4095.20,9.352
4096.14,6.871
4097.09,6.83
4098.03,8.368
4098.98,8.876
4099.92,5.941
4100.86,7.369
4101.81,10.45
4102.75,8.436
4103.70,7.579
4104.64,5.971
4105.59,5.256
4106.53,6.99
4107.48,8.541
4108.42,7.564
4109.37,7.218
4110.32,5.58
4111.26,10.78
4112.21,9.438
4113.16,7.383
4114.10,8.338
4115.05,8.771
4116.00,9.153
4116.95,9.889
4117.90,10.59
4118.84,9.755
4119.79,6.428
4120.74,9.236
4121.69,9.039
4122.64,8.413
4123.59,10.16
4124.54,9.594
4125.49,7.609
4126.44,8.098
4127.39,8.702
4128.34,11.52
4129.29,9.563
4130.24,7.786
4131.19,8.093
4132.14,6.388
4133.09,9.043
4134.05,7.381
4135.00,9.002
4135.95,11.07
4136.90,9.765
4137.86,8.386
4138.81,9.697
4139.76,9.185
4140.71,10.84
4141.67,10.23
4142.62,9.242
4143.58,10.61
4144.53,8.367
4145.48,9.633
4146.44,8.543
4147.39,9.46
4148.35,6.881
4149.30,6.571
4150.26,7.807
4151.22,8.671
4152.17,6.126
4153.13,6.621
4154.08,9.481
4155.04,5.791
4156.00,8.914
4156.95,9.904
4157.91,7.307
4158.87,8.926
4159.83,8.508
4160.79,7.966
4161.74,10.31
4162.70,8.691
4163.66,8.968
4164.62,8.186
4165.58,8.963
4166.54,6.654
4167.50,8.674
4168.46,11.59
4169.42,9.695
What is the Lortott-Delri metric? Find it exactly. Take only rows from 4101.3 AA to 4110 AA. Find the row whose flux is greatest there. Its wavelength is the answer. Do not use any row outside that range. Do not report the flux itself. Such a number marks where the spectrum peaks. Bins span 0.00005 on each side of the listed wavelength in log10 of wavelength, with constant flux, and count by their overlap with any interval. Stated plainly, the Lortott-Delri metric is 4101.81 AA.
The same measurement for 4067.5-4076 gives 4073.57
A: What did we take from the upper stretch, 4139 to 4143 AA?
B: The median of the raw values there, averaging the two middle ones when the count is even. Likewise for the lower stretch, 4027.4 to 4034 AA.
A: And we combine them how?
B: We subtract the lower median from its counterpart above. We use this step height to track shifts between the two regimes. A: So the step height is 1.4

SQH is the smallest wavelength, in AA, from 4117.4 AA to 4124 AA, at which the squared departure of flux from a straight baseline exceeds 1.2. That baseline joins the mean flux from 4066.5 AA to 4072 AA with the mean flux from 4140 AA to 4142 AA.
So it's 4119.79 AA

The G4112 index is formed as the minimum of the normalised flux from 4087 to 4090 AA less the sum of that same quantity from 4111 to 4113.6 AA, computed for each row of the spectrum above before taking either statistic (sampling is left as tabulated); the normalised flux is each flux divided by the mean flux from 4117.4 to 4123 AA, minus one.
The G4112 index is -0.2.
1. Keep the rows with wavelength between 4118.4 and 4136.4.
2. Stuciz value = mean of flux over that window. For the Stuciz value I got 8.78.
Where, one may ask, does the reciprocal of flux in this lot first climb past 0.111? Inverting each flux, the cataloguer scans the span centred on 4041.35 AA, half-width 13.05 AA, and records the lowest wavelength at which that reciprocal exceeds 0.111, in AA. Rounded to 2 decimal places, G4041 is 4029.72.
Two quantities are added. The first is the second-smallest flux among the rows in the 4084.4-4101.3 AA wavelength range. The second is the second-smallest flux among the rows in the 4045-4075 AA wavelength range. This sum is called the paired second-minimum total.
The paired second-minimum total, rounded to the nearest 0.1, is 12.6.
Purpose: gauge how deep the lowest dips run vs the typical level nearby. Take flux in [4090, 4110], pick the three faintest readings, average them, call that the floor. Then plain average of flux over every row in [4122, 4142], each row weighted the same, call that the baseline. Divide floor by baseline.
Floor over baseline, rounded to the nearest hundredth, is 0.63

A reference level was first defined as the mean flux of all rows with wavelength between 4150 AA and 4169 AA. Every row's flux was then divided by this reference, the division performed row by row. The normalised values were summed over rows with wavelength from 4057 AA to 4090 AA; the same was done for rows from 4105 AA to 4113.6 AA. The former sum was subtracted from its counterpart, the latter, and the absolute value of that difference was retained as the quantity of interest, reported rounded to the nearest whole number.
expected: 26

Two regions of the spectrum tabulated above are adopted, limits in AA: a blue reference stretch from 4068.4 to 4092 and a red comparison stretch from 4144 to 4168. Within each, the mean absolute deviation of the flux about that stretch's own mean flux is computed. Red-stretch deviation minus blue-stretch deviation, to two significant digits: -0.26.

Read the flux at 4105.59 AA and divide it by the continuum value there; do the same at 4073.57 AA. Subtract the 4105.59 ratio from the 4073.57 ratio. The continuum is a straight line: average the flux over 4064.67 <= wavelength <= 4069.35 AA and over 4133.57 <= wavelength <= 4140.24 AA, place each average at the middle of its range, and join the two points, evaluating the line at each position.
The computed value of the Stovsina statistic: 1.09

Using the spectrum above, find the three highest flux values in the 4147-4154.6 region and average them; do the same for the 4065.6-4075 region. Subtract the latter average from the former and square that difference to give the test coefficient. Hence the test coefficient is 3.1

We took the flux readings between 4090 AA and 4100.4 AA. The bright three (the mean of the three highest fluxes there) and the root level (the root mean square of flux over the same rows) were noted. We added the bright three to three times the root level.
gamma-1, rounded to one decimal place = 35.3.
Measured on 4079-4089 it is 34.2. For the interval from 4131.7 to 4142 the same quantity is 38.5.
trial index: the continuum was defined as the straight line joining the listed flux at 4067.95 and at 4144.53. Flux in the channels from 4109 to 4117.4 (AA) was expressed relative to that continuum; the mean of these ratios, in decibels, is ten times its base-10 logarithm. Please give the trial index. -0.1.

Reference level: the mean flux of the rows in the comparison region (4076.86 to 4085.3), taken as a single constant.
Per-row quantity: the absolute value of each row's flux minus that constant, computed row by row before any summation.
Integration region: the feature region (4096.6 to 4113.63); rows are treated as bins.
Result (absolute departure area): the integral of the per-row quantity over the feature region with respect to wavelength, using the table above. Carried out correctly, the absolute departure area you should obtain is 21.5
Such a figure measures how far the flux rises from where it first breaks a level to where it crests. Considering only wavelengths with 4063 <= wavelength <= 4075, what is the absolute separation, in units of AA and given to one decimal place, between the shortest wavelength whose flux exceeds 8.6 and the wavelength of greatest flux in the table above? 9.4 AA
